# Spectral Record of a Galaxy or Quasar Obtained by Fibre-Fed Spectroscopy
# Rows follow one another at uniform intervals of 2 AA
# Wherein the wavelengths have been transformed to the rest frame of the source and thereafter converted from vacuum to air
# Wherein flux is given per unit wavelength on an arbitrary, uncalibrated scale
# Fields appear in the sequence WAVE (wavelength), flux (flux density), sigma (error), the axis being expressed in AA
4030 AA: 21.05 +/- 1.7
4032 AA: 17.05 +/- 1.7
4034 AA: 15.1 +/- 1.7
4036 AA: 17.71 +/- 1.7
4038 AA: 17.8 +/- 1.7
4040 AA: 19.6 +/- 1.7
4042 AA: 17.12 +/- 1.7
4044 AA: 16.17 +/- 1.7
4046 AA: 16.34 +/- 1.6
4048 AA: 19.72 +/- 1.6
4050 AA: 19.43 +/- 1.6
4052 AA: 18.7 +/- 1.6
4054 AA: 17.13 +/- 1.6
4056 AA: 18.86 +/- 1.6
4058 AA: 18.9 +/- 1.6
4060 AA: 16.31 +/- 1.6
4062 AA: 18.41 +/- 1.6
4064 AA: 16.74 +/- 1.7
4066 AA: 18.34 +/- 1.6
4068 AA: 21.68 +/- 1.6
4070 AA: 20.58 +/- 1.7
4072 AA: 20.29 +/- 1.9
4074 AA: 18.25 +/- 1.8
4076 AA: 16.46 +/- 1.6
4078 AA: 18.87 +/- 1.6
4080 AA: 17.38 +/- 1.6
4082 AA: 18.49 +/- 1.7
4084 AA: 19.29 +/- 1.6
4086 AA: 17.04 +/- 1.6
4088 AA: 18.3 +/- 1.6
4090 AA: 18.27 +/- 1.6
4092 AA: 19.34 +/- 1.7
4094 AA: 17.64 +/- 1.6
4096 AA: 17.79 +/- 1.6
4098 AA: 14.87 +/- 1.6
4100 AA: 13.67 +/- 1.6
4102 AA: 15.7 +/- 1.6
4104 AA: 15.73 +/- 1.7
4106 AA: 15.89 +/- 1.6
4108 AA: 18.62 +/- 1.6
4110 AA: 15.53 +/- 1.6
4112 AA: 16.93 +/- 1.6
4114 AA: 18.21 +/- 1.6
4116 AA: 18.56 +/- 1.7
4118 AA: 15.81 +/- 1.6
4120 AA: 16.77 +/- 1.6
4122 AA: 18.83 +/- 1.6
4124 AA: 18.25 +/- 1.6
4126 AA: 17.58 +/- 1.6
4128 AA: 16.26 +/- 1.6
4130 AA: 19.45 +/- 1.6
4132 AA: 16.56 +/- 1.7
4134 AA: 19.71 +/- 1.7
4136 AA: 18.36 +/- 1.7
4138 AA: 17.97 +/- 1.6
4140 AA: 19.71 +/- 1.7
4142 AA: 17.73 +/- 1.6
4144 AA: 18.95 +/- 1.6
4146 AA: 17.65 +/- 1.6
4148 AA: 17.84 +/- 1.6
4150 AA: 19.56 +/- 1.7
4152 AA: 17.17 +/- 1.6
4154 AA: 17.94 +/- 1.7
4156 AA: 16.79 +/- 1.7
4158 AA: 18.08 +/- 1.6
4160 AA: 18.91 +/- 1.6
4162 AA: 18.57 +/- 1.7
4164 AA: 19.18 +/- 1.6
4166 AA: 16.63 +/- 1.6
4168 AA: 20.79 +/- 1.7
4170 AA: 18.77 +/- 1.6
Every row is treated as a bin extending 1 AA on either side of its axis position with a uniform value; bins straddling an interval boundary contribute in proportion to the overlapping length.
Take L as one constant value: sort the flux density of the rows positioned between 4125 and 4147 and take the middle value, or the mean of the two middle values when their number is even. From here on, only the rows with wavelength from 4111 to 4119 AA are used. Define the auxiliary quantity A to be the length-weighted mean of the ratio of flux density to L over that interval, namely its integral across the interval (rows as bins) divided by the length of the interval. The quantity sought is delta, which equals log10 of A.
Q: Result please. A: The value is -0.015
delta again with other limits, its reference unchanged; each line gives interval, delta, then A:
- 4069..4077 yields 0.022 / 1.05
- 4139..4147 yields 0.013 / 1.03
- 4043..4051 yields -0.001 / 1.00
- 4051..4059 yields 0.010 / 1.02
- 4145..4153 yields 0.002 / 1.00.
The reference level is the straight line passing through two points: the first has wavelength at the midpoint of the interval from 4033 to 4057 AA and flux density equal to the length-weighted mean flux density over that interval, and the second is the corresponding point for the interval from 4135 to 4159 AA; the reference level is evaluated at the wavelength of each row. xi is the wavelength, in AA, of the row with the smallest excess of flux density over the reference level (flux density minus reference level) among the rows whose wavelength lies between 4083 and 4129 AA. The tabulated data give 4100 AA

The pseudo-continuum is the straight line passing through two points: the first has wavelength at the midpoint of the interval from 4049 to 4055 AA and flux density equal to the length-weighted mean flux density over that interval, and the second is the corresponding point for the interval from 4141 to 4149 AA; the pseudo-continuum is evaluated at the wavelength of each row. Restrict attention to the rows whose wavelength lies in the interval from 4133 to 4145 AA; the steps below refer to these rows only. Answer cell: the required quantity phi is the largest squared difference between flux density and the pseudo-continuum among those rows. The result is 2.7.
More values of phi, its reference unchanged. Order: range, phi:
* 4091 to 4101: 20.7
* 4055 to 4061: 4.3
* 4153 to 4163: 1.5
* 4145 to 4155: 2.4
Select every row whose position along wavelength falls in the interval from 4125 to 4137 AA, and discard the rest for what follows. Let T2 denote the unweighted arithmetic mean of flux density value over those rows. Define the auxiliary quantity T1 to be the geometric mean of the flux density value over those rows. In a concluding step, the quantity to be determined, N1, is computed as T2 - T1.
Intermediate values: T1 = 17.9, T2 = 18.0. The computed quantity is 0.048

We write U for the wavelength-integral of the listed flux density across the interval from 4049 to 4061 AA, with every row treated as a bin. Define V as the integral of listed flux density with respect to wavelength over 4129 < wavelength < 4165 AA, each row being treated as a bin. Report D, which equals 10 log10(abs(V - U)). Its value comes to 26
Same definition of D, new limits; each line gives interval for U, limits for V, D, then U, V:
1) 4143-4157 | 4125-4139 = -17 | 252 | 252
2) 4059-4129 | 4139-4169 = 28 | 1233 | 551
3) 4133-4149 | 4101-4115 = 18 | 296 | 233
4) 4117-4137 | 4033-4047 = 21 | 355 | 240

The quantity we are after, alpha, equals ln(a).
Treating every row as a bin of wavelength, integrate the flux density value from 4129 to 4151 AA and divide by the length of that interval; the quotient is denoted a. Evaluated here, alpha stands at 2.92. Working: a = 18.5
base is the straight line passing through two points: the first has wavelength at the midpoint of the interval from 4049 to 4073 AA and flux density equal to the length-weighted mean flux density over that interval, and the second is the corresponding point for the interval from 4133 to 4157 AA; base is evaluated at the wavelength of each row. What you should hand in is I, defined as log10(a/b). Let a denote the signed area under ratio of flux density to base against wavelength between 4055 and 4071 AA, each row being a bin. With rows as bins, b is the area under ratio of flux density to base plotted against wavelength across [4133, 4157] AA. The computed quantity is -0.18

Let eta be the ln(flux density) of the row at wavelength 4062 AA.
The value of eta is 2.91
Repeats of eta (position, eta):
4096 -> 2.88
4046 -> 2.79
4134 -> 2.98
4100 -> 2.62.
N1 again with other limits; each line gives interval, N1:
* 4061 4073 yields 0.072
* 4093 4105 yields 0.067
